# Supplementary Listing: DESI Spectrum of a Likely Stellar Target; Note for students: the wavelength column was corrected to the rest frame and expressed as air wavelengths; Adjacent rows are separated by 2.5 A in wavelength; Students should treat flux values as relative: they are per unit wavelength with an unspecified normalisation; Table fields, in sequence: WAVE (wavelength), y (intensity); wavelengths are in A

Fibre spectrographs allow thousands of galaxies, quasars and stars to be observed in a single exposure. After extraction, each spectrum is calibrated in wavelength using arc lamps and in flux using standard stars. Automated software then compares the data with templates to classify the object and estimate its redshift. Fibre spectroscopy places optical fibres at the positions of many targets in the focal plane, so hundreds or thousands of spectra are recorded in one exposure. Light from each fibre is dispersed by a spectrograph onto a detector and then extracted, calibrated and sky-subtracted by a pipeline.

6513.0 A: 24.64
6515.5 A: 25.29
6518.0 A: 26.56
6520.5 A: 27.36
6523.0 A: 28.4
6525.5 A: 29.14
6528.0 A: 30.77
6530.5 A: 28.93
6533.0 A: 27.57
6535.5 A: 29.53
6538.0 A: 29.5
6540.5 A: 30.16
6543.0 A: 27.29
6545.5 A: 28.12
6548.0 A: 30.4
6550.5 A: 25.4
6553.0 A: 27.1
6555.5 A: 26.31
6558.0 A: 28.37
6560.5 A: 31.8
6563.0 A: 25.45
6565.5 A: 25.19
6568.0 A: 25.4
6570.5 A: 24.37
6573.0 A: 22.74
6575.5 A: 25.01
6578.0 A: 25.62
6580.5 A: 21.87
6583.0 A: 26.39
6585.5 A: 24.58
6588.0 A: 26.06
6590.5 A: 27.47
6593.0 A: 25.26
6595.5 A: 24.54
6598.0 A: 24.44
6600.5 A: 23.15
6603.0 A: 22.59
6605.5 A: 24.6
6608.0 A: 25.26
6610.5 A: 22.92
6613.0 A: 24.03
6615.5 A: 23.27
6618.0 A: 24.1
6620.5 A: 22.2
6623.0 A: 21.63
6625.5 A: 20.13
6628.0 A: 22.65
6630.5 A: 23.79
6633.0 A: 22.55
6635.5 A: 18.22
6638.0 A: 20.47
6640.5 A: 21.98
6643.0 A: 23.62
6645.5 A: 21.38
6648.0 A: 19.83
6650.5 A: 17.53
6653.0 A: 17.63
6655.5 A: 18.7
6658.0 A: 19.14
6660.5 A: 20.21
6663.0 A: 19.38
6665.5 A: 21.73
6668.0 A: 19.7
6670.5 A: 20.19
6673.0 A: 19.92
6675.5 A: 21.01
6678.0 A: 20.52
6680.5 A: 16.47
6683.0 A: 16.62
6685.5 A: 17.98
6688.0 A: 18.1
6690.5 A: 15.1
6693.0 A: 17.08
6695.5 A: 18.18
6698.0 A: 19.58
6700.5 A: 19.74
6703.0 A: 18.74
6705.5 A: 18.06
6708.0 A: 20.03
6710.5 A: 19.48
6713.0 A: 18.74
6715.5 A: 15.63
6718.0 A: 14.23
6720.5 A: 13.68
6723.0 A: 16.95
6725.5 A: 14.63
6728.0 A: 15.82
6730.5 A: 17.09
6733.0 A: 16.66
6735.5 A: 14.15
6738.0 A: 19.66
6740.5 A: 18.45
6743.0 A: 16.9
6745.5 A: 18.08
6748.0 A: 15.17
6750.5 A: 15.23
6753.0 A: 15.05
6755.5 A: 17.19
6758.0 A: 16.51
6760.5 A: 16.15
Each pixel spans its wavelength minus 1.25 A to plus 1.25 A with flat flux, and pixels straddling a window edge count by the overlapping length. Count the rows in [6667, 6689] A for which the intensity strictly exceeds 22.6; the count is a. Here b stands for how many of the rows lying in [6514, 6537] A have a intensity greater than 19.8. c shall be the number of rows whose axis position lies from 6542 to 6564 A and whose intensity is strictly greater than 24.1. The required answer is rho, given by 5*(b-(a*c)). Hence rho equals 45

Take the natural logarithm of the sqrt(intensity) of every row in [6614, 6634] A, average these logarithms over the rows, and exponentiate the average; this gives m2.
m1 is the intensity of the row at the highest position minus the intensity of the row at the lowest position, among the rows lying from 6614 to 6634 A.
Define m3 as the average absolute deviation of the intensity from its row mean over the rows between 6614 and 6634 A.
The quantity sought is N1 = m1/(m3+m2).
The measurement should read -0.13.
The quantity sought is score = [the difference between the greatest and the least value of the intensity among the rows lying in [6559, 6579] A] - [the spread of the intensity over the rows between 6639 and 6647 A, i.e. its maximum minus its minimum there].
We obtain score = 7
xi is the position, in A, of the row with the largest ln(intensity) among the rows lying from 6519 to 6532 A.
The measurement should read 6528.0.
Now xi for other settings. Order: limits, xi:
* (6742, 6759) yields 6745.5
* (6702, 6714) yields 6708.0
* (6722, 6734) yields 6730.5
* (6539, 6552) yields 6548.0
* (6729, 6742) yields 6738.0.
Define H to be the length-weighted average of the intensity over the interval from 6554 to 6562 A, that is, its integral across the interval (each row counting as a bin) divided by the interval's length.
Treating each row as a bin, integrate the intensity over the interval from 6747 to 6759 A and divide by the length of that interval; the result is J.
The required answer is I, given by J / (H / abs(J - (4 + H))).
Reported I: 9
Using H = 29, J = 15.8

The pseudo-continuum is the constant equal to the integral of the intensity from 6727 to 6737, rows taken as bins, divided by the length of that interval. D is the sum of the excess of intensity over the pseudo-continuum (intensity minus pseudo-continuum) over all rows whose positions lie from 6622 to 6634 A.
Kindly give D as 31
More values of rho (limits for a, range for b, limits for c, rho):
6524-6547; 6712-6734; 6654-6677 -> 0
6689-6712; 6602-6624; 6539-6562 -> 45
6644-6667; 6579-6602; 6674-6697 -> 45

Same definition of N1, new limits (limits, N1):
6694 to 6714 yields 0.11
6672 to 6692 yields -0.81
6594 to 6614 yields -0.09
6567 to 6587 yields -0.14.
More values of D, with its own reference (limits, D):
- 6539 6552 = 61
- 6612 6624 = 35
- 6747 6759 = -1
